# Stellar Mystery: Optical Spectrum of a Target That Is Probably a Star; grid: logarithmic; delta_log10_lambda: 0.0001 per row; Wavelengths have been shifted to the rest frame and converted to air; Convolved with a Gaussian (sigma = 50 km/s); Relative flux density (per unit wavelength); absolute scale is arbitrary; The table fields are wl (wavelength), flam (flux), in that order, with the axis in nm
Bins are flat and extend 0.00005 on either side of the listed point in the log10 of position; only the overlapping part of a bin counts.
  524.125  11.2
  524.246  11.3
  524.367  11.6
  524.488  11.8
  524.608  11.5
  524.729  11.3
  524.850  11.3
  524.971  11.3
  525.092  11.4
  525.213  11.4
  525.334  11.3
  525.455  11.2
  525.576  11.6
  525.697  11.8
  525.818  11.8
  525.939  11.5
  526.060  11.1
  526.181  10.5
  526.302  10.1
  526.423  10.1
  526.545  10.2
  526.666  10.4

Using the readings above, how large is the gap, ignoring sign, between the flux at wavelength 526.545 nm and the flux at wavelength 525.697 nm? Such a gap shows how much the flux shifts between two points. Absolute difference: 1.6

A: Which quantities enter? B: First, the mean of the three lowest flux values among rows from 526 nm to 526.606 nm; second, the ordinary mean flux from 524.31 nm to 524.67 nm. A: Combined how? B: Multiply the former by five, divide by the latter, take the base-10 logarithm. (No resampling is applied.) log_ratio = 0.639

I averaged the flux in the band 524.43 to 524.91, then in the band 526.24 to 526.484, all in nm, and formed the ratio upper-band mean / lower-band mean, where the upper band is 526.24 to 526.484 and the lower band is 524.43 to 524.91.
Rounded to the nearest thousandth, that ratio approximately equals 0.880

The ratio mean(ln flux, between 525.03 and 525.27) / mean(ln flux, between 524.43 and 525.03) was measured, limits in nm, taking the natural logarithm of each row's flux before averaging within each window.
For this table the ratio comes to 1.00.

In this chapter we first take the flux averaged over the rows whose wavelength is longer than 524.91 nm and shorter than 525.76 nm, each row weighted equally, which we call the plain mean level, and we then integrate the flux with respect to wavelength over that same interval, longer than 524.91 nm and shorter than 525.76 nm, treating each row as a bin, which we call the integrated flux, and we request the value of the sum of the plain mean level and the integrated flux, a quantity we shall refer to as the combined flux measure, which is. 21.1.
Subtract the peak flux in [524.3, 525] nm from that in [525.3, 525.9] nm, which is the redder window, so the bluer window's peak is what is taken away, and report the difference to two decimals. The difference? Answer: 0.00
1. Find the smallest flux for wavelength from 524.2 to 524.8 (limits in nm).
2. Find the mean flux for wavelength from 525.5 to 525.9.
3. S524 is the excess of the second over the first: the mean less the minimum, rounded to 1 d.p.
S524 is 0.4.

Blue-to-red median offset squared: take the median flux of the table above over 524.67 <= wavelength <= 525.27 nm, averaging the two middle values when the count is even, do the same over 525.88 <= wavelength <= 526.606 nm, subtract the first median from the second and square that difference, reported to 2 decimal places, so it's 0.90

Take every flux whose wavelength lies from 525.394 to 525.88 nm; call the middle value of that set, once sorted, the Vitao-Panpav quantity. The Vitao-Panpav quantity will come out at 11.70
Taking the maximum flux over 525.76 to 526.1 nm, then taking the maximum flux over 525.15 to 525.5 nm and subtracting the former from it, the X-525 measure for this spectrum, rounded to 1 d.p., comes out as -0.4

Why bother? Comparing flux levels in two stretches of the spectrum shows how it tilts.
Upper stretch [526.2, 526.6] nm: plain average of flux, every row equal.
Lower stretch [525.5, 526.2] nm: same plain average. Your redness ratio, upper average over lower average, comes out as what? 0.89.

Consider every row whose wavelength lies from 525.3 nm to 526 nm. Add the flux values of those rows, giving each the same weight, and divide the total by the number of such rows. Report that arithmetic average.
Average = 11.5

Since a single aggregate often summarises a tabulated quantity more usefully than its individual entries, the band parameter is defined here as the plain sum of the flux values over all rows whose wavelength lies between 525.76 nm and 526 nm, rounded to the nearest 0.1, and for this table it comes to 23.3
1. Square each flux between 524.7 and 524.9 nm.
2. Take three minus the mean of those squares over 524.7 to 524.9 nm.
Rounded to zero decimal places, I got -125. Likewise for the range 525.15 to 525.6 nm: -126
